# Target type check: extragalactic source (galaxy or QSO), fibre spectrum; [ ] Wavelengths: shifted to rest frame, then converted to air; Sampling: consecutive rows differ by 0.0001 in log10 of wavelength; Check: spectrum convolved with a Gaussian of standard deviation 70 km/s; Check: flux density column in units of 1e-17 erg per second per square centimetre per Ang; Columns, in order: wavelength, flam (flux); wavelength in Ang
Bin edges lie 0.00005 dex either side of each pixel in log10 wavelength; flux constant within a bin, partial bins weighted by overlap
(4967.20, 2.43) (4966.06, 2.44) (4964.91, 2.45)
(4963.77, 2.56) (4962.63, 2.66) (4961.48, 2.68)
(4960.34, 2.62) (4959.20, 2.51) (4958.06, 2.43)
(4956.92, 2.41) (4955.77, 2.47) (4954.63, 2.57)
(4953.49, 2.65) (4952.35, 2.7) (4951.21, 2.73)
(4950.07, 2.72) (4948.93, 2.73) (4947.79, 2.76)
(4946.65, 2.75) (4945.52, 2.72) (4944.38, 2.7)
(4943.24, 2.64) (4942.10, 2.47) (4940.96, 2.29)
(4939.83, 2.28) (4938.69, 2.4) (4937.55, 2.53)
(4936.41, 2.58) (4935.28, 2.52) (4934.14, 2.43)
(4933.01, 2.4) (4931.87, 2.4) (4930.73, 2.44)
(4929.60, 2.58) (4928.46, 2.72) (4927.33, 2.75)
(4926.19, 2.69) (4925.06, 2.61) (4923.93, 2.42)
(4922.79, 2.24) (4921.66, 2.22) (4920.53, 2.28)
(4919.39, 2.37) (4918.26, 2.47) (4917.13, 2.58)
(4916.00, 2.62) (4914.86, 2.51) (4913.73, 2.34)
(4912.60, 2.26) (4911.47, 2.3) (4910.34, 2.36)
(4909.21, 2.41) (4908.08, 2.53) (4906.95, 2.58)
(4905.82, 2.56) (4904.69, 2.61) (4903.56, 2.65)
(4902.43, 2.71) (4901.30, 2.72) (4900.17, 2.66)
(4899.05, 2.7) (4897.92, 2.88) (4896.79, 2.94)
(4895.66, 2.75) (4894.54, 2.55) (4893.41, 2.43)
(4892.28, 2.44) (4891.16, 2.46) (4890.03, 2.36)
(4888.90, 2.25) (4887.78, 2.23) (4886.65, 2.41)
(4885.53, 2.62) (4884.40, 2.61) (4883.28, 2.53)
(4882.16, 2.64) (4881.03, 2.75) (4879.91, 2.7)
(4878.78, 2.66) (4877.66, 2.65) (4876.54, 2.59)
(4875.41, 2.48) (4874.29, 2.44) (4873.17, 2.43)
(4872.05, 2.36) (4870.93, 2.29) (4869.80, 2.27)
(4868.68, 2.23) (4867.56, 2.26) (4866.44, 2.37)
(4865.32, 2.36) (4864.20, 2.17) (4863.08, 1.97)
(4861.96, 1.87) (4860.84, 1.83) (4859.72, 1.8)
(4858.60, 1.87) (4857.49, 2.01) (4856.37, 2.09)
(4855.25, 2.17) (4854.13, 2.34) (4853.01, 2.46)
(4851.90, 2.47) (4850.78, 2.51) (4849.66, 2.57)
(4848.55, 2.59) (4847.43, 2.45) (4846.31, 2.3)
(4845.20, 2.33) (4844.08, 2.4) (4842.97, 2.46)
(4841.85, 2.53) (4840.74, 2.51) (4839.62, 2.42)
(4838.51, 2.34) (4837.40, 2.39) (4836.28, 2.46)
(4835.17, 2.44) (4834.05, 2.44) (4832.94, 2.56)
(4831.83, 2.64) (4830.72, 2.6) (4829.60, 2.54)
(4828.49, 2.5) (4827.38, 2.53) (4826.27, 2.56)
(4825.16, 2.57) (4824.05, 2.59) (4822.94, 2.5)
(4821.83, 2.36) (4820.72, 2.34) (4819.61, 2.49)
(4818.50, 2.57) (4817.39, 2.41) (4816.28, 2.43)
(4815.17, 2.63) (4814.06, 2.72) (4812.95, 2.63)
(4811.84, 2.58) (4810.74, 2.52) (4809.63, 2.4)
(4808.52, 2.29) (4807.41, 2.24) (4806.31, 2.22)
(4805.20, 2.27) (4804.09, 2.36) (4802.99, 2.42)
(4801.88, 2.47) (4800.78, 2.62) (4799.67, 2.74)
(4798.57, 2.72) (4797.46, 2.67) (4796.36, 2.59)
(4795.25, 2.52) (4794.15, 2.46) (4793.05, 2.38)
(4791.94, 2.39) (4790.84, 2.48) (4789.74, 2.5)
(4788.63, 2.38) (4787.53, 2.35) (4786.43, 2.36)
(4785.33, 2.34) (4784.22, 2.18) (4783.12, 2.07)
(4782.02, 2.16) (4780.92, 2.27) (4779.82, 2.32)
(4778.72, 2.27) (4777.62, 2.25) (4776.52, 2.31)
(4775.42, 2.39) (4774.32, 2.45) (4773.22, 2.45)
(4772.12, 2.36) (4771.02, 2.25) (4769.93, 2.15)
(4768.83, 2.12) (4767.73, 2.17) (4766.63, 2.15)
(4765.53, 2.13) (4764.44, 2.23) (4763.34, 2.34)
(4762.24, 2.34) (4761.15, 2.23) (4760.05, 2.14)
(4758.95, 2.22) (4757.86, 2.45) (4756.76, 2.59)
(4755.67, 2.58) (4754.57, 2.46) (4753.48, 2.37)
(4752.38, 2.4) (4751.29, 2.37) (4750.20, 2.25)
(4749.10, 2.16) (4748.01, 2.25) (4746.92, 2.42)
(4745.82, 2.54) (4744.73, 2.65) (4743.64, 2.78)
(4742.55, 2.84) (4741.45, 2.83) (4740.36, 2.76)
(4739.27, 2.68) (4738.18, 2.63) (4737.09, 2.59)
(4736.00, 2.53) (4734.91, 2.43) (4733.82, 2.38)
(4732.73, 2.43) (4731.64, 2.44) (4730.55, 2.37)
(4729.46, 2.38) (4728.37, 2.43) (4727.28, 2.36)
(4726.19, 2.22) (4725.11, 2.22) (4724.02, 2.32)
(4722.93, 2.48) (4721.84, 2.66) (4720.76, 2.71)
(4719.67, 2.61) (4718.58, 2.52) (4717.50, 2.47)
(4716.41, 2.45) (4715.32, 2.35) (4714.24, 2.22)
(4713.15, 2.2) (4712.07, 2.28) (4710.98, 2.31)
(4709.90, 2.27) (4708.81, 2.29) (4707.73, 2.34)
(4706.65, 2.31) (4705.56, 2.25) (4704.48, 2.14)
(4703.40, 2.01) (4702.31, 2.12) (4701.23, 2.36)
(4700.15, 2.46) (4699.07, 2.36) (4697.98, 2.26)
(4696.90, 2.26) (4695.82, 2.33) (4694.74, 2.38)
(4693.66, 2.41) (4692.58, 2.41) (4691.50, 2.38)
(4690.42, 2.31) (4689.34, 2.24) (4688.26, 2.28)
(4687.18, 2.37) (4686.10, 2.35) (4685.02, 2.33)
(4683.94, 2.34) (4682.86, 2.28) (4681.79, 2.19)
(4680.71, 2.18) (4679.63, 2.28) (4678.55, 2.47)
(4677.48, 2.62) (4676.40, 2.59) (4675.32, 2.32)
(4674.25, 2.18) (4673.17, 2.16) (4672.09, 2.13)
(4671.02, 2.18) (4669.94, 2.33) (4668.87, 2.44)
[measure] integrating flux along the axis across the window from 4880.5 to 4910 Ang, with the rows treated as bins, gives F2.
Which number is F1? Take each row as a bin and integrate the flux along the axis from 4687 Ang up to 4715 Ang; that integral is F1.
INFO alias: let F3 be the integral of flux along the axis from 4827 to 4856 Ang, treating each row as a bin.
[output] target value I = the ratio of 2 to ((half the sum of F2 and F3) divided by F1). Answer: 1.74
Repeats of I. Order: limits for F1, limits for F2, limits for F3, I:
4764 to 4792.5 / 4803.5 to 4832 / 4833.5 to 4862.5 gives 1.90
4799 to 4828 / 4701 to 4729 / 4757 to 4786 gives 2.19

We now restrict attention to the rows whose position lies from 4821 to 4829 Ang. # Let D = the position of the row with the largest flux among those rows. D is 4824.05 Ang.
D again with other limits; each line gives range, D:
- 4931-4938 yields 4936.41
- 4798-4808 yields 4799.67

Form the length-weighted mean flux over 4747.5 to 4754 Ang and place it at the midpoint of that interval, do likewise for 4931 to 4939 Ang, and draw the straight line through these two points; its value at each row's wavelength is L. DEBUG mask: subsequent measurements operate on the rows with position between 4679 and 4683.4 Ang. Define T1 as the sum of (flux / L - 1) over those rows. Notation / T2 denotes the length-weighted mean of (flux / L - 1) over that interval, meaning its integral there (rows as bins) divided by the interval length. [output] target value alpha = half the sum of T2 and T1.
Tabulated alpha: 0.00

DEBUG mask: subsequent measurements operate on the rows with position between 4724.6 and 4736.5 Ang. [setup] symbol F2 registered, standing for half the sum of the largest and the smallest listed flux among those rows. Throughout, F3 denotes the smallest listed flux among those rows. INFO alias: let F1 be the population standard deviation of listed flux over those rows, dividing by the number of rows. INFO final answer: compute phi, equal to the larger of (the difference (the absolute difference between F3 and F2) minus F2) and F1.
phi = 0.09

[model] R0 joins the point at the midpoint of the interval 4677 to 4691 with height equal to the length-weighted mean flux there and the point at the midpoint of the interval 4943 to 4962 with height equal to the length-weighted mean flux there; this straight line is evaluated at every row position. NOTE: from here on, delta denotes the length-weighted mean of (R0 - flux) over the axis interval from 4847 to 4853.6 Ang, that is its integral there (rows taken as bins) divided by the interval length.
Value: 0.01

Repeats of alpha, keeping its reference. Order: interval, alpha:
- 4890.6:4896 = 0.12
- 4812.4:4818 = 0.26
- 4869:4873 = -0.08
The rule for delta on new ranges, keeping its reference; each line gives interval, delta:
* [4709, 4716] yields 0.08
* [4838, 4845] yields 0.07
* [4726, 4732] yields 0.00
